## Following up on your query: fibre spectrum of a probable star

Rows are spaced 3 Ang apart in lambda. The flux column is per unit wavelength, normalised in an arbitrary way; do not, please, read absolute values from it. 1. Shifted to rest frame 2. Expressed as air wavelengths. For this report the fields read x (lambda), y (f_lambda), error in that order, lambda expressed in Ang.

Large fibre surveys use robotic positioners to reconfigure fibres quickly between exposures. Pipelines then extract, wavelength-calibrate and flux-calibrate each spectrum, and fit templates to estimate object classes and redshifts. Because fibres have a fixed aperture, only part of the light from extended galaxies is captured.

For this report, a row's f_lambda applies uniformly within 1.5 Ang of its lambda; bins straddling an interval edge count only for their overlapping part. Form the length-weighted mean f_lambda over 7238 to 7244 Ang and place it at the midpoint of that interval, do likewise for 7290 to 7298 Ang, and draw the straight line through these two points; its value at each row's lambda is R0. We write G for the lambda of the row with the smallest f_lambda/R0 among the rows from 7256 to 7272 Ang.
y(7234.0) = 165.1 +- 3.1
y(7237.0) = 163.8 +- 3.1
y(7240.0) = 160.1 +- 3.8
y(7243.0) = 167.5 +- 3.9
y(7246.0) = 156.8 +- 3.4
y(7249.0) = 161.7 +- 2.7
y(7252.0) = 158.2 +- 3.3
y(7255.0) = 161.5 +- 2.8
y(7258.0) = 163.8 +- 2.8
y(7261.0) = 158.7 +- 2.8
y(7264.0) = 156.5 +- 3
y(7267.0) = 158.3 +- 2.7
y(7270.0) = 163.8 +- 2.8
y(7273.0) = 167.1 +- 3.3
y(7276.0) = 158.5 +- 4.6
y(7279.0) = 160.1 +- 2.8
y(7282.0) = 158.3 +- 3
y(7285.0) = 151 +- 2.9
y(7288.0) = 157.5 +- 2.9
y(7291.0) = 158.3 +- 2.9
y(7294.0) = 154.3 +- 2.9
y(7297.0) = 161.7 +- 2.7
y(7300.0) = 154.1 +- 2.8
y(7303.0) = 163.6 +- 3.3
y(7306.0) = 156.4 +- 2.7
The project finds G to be 7264.0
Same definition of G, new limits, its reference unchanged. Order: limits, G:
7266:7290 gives 7285.0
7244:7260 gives 7246.0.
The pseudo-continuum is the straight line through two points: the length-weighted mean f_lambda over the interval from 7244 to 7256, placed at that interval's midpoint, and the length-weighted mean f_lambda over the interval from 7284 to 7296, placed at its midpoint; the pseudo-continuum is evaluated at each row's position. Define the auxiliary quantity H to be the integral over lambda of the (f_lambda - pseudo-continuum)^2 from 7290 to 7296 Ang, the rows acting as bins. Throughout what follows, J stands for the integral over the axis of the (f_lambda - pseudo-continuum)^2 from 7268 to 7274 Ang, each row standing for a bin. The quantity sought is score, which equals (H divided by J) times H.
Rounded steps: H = 43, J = 342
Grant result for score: 6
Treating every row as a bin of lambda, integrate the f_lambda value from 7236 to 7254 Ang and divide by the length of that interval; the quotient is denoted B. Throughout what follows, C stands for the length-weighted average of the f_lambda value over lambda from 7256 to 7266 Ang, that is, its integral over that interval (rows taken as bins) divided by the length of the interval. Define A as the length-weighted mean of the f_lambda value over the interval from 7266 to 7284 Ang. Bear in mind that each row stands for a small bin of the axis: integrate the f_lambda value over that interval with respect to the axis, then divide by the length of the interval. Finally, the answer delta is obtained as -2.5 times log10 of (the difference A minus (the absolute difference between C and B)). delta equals -5.50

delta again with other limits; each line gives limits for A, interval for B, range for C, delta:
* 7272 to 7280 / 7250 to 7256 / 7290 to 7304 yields -5.51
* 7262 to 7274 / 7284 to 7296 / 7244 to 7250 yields -5.49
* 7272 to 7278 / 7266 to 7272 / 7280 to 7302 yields -5.49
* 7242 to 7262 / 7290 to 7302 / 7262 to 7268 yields -5.52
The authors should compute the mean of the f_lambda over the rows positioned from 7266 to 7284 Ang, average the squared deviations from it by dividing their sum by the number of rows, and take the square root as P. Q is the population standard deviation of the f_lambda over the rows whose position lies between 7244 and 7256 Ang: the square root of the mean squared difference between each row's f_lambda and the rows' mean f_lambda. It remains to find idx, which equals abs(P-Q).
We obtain 1.2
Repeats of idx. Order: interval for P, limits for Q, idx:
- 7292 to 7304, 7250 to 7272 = 1.6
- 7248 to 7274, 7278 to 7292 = 0.1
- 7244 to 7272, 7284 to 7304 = 1.5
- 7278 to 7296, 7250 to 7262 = 0.8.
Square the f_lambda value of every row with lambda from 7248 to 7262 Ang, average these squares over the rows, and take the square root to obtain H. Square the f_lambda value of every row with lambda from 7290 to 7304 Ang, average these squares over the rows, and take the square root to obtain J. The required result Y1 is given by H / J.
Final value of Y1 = 1.01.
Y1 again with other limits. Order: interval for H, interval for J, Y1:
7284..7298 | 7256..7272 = 0.98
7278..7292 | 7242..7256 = 0.97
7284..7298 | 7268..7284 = 0.97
